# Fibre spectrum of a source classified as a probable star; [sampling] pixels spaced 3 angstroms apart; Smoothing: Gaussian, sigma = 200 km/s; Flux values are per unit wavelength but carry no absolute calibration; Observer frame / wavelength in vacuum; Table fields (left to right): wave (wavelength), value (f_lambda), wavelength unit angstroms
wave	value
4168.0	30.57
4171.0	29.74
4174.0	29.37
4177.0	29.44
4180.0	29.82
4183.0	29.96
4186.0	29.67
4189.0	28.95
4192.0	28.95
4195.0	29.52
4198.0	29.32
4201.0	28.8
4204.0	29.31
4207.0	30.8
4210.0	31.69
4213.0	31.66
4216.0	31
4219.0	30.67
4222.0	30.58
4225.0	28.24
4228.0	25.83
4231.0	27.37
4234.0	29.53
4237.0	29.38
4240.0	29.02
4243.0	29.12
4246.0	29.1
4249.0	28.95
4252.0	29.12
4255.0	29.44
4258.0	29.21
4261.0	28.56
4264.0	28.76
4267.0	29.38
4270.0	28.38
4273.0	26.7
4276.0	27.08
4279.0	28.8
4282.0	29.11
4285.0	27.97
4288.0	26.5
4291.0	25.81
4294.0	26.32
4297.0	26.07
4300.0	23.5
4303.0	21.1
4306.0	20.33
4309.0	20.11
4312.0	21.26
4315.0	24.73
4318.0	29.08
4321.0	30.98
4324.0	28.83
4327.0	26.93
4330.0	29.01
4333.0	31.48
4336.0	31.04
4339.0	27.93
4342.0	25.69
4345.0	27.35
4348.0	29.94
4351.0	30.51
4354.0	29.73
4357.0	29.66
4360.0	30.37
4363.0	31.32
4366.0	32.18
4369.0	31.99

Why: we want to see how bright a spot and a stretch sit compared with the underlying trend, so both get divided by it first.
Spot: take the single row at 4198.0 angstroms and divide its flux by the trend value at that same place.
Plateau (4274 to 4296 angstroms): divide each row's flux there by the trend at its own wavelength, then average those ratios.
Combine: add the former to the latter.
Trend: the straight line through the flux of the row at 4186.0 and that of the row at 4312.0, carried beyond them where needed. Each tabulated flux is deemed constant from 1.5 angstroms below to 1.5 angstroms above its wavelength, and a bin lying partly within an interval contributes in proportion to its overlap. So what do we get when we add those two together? 2.20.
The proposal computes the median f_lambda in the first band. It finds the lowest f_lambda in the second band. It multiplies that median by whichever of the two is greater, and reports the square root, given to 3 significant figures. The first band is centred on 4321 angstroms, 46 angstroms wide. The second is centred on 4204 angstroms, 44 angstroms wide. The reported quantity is 27.6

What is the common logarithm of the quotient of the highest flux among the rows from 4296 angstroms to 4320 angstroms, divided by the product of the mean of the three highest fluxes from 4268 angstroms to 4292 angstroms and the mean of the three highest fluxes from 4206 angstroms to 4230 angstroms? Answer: -1.493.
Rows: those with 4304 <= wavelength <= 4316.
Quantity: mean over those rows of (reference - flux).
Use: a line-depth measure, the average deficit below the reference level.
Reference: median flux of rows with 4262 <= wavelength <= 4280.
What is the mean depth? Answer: 7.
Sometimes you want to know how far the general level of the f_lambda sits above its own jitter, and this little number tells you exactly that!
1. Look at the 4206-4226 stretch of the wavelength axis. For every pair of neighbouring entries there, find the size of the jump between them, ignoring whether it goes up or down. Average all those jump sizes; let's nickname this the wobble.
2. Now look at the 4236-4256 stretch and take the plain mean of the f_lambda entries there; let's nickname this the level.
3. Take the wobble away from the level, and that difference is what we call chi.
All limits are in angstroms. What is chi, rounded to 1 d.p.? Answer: 28.4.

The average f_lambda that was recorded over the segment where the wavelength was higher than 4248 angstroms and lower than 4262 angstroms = 29.1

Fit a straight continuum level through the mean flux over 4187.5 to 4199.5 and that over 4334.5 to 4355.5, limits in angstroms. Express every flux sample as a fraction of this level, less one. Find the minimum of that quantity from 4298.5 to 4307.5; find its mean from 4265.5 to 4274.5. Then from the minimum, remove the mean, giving -0.27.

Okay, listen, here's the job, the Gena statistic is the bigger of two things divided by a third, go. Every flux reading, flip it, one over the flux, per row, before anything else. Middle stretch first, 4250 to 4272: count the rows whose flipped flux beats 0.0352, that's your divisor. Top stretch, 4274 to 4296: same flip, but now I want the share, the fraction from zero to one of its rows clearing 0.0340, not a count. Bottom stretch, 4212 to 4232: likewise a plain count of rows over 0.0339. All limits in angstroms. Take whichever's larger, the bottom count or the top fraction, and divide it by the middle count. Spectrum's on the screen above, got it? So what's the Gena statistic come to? 3.0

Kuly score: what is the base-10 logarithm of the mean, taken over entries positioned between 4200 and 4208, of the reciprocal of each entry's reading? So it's -1.471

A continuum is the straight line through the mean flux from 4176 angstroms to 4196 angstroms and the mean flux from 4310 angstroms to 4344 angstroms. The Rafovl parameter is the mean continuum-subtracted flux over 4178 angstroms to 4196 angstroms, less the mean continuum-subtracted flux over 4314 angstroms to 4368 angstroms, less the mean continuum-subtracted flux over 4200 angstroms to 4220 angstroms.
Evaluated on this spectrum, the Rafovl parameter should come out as -3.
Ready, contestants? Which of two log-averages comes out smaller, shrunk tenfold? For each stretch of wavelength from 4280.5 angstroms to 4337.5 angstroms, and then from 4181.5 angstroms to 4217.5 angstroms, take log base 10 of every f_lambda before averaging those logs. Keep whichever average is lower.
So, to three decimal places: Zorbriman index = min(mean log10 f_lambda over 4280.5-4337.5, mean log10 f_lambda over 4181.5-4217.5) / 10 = 0.142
